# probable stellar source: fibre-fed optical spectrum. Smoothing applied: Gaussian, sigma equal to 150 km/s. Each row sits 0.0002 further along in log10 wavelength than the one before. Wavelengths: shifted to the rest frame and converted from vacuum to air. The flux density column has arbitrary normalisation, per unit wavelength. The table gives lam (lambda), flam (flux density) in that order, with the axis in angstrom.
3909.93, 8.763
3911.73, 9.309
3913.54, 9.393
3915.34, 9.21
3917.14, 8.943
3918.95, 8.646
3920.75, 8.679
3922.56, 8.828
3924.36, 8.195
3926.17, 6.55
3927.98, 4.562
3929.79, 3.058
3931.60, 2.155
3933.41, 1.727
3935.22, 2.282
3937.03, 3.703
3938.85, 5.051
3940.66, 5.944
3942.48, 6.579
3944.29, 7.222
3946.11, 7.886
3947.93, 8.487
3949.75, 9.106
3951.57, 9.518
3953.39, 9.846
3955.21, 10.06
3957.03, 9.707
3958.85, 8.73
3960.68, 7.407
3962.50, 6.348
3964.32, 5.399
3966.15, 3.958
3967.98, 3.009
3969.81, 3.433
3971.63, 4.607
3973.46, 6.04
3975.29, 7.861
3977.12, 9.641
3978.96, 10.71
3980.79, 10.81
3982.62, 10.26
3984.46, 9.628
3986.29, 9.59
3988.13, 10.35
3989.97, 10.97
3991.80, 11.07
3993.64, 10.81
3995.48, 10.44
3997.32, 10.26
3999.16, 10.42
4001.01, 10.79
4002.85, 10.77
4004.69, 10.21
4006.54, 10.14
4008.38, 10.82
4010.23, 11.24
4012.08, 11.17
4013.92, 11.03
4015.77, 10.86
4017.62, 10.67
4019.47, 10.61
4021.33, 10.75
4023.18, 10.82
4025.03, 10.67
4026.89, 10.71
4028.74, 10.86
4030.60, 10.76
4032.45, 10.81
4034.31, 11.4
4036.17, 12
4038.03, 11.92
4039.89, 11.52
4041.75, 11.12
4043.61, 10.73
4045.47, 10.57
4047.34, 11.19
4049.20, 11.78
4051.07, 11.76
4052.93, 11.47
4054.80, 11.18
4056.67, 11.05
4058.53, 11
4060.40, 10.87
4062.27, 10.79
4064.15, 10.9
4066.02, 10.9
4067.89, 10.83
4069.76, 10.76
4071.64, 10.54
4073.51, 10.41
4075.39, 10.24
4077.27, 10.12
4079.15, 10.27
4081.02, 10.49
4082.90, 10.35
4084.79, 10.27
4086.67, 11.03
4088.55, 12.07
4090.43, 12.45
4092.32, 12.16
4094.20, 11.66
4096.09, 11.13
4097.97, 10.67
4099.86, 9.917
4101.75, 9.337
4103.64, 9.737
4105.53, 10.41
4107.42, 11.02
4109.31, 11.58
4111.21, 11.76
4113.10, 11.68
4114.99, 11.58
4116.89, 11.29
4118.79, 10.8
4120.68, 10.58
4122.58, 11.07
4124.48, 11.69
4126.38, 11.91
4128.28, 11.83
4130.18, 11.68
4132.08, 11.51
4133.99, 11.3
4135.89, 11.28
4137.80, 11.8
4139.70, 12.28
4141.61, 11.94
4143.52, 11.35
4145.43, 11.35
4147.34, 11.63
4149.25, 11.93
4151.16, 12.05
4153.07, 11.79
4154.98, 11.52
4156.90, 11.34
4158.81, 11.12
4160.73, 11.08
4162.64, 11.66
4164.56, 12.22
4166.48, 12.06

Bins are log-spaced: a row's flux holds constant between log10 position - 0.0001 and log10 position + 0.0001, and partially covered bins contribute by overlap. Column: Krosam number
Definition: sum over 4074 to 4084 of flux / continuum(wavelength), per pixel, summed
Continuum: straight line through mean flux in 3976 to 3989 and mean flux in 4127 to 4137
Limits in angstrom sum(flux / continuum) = 4.67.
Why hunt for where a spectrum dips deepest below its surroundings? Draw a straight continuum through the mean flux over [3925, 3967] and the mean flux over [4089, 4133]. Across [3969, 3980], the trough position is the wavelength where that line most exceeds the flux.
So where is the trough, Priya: 3969.81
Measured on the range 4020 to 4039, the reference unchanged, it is 4032.45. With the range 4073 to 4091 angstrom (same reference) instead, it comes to 4084.79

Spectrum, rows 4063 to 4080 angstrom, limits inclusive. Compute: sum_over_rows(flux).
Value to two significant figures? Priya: 95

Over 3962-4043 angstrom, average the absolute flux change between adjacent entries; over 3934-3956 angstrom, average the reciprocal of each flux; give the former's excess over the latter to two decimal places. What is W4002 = 0.30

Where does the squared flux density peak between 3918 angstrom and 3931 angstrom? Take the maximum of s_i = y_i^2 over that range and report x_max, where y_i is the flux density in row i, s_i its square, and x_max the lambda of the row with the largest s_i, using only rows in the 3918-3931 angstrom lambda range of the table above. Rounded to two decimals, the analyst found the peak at 3922.56 angstrom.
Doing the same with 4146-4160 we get 4151.16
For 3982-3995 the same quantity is 3991.80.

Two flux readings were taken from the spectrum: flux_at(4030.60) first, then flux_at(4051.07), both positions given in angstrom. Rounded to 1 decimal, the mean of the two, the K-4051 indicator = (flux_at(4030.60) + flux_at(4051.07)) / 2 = 11.3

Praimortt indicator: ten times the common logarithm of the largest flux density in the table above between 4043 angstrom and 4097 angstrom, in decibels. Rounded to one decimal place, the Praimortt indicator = 11.0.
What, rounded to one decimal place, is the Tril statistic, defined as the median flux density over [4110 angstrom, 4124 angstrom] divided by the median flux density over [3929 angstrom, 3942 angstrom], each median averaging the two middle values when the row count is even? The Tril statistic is 3.7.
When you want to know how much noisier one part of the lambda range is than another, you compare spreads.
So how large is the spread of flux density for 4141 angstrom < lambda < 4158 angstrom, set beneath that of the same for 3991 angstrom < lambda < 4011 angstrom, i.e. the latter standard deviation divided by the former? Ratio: 1.3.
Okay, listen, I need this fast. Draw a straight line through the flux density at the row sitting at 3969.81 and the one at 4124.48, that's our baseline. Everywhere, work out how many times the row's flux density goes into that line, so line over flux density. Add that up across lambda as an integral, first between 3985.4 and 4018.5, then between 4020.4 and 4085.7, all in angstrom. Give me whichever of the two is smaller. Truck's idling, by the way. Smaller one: 16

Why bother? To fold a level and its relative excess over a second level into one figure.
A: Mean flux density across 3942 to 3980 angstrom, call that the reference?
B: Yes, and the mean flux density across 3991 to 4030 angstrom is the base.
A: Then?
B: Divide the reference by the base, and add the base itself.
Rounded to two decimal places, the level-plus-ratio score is 11.41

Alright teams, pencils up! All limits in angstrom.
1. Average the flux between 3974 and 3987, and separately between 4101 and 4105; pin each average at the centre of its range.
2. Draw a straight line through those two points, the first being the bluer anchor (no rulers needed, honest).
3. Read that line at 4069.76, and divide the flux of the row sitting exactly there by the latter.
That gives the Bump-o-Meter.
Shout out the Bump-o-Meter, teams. 1.12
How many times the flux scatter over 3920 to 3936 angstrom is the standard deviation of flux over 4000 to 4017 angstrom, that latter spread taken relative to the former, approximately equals 0.13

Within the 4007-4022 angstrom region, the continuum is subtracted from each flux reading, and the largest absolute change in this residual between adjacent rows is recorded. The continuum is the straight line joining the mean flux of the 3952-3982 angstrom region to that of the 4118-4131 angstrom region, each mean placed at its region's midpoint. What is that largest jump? 0.4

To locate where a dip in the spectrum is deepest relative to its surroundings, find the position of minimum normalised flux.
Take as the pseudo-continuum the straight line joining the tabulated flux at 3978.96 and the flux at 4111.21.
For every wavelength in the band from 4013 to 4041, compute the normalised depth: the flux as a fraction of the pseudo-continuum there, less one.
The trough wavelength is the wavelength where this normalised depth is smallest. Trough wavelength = 4019.47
